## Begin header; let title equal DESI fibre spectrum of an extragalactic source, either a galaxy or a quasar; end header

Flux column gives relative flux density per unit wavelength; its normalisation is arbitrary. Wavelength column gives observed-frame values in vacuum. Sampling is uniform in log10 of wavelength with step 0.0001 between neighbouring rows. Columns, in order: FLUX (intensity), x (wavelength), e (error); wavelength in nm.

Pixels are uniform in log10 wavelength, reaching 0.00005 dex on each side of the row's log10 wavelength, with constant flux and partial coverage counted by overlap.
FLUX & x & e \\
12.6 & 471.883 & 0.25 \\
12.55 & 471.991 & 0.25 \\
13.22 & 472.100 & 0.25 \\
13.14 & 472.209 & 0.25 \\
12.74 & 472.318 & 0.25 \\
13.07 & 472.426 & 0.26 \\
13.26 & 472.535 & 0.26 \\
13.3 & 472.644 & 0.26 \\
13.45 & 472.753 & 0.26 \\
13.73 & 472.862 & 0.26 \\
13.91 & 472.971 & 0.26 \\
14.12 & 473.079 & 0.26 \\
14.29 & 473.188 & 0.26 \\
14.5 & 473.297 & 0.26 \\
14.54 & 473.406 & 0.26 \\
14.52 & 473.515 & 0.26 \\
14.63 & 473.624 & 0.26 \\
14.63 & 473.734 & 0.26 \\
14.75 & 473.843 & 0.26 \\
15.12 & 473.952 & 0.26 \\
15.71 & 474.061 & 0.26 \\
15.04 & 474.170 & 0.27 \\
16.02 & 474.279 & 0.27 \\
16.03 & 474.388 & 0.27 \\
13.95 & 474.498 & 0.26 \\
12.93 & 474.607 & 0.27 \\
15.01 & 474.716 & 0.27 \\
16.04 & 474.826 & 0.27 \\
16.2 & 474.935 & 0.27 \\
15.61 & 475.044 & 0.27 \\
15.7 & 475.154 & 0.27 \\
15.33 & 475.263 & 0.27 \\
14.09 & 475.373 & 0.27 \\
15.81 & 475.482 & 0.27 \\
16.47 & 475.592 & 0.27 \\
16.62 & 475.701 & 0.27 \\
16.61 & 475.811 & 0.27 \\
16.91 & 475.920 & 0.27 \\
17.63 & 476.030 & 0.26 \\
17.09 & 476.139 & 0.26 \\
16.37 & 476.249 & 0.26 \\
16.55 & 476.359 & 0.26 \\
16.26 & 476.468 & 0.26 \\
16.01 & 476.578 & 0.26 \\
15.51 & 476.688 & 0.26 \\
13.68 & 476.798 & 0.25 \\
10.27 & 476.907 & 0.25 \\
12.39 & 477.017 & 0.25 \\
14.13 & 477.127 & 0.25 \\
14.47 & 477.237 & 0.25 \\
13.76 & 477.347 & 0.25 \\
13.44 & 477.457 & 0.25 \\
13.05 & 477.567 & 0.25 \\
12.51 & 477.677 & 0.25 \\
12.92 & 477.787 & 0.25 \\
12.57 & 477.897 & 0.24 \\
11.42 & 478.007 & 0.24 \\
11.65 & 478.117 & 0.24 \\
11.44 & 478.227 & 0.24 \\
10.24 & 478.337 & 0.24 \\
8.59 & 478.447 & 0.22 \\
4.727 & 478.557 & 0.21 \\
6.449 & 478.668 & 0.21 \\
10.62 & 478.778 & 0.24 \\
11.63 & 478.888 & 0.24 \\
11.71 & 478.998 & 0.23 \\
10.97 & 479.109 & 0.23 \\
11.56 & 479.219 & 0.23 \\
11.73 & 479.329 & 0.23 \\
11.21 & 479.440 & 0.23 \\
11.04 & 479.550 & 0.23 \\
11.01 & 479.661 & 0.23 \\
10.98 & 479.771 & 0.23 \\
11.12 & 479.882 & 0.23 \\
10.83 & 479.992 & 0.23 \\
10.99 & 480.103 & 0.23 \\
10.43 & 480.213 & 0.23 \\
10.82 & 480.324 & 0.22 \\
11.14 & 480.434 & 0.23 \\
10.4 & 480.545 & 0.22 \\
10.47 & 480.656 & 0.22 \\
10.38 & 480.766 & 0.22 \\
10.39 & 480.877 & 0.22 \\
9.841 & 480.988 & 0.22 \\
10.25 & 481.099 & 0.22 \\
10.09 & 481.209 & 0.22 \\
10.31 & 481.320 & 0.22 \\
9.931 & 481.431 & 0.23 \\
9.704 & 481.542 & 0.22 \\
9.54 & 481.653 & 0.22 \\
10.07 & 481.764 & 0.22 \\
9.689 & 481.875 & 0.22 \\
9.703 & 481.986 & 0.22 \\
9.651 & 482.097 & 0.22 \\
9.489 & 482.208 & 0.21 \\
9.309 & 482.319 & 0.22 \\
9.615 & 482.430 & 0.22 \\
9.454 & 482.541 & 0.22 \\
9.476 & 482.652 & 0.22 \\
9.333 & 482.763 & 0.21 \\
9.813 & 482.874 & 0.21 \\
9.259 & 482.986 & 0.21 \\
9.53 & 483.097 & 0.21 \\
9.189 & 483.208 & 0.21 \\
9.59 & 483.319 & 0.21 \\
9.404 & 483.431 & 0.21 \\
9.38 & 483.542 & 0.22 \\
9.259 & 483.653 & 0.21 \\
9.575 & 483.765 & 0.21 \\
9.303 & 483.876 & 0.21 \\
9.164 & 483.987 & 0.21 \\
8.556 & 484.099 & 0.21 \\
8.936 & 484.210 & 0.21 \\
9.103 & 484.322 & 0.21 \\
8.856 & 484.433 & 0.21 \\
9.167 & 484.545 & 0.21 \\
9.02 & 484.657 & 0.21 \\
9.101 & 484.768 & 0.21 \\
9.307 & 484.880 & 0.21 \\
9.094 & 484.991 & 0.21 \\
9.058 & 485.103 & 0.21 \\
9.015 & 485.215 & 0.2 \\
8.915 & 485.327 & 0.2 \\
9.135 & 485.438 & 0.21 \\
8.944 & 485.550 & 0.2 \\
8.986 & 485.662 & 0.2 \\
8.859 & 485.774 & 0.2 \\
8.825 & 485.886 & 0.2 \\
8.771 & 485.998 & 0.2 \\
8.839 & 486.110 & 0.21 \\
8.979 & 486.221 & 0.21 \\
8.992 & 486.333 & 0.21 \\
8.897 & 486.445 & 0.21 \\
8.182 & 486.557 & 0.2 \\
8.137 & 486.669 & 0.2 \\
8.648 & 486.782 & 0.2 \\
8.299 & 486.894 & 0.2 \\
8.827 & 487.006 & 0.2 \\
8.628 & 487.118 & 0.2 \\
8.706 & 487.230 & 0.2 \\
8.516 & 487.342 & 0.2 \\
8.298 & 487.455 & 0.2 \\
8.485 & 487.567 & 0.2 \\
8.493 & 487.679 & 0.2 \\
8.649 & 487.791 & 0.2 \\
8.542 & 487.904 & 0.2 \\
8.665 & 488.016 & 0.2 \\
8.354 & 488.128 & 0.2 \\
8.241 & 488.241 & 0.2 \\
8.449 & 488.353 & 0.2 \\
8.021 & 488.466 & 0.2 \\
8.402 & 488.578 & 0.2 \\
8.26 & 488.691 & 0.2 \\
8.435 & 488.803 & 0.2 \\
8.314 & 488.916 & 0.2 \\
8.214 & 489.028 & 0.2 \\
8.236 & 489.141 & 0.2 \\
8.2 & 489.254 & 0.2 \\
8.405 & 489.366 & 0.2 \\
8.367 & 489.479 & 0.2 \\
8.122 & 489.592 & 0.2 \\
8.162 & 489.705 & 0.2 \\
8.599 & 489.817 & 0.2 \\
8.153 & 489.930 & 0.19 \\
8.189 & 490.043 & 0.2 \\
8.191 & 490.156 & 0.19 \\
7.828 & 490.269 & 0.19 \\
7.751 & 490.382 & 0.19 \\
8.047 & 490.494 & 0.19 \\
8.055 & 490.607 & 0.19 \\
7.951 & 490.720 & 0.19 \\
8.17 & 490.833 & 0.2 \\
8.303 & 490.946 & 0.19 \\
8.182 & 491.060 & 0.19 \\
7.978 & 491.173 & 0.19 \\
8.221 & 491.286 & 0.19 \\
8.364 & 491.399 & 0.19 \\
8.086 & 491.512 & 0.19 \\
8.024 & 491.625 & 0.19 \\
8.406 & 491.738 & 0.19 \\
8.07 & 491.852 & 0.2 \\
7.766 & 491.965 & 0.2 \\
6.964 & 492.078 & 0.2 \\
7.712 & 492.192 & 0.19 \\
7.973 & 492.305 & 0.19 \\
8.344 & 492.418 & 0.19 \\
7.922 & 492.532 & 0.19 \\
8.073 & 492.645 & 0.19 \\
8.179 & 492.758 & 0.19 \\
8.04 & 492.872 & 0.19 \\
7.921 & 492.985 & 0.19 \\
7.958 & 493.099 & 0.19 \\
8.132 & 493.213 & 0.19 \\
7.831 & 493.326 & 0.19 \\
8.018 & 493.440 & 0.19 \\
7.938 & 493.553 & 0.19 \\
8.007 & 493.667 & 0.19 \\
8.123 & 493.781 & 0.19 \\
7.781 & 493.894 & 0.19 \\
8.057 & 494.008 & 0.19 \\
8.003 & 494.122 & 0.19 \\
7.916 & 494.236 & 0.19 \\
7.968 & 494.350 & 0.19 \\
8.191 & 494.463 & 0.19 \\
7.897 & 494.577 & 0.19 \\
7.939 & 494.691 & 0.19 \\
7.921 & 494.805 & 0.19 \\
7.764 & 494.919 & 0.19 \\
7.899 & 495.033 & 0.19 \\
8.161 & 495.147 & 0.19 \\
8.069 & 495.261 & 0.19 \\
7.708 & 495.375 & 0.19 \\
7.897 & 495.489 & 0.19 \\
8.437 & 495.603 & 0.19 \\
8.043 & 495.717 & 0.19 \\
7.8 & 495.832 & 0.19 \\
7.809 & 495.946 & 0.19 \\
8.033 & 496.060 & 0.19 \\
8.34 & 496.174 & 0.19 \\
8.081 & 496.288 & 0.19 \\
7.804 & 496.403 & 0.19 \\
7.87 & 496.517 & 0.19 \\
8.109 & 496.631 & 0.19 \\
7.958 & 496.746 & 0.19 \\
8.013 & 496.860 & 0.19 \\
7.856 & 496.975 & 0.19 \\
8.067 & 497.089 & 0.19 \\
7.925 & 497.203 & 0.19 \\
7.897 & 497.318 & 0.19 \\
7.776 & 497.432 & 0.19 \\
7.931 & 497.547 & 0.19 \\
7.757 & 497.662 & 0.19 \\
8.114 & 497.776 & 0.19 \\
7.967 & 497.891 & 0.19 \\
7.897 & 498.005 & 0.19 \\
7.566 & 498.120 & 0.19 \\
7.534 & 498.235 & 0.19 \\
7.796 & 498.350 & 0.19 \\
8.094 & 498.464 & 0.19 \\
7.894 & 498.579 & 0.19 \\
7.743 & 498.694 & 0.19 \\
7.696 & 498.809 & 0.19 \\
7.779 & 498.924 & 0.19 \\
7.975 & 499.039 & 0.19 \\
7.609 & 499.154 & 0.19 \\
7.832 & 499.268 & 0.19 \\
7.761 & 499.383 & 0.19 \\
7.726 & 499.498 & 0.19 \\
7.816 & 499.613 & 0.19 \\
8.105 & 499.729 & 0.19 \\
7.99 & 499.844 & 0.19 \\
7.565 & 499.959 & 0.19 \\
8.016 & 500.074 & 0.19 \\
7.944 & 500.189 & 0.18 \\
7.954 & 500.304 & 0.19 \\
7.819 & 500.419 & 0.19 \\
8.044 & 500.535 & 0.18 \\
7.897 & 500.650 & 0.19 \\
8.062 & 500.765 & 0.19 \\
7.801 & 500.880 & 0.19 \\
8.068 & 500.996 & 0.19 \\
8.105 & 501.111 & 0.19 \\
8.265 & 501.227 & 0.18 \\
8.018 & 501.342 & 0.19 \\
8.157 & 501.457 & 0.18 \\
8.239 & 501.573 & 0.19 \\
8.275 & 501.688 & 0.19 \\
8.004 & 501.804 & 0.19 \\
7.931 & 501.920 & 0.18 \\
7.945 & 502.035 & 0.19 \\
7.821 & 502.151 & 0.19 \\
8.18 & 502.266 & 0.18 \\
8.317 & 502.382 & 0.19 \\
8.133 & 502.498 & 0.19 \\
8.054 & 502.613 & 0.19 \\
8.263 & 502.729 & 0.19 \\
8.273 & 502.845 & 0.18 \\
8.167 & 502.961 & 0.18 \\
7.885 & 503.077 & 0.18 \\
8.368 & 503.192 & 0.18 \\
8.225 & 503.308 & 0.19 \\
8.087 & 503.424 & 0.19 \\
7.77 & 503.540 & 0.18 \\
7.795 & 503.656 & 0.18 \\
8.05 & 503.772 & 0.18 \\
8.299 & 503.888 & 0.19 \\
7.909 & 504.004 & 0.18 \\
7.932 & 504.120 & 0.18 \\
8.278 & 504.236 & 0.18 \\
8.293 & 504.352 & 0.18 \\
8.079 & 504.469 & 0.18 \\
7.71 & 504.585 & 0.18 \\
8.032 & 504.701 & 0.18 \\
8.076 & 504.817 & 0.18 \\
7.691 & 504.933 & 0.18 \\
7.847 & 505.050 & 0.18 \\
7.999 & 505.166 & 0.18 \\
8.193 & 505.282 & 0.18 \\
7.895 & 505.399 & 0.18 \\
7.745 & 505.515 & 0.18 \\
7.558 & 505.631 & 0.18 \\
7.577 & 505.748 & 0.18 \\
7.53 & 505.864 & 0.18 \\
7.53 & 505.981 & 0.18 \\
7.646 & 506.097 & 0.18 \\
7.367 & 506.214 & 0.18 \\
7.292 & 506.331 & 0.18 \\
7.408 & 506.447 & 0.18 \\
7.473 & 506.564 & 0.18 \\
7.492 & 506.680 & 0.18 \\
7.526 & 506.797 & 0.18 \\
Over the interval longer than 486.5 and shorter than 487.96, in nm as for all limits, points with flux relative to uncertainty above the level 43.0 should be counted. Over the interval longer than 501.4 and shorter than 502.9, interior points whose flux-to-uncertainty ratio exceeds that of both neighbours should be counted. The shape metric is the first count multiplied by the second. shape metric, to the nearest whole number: 15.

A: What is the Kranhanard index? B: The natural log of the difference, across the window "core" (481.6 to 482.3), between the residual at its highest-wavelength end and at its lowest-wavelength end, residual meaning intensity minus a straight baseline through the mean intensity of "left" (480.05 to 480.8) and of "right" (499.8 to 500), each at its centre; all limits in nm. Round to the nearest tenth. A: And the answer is -3.5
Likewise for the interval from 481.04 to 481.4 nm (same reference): -2.4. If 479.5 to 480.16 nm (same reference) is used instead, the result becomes -3.4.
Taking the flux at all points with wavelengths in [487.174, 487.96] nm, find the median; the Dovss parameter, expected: 8.5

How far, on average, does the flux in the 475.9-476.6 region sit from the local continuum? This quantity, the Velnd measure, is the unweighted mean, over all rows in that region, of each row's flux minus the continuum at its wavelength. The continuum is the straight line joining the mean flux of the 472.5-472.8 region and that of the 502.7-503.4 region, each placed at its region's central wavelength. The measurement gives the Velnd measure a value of 4.0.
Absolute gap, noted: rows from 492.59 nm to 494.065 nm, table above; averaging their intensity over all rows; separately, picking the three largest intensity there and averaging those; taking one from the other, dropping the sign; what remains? 0.140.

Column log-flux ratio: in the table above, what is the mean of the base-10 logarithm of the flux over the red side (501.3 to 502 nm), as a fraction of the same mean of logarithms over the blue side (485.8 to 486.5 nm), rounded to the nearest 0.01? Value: 0.96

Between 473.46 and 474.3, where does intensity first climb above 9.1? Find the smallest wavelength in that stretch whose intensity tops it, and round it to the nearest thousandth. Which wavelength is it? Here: 473.515 nm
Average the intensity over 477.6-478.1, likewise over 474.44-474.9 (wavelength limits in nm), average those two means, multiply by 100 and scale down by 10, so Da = 134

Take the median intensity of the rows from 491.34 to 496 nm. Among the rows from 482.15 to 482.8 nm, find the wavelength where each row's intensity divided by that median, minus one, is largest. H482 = 482.430 nm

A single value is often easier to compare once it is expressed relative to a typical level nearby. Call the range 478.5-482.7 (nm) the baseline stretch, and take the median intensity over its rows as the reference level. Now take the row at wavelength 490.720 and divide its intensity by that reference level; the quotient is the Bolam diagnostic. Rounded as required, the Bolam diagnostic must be 0.77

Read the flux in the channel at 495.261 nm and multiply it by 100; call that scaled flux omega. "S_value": 807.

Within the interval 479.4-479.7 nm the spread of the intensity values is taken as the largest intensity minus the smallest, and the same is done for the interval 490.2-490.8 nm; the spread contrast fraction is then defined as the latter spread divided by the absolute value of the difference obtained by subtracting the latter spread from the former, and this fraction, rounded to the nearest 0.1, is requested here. 2.9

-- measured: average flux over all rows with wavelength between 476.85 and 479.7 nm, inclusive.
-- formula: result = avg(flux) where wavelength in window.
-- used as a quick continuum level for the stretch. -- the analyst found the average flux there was 11.4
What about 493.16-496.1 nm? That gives 8.0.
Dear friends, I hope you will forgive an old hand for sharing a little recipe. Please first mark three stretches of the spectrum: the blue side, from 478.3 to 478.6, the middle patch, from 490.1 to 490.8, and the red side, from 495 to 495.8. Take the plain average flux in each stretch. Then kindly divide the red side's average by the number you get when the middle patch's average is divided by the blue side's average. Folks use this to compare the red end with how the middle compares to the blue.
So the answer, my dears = 7.9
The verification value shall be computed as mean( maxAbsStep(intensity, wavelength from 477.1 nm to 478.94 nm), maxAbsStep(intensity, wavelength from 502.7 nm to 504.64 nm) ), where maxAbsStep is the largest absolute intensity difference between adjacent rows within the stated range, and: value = 2.3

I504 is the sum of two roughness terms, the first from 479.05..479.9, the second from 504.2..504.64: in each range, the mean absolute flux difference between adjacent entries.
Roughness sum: 0.44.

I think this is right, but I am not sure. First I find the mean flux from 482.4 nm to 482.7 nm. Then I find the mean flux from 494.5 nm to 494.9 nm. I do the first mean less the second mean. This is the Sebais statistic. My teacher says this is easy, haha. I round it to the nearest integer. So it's 2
